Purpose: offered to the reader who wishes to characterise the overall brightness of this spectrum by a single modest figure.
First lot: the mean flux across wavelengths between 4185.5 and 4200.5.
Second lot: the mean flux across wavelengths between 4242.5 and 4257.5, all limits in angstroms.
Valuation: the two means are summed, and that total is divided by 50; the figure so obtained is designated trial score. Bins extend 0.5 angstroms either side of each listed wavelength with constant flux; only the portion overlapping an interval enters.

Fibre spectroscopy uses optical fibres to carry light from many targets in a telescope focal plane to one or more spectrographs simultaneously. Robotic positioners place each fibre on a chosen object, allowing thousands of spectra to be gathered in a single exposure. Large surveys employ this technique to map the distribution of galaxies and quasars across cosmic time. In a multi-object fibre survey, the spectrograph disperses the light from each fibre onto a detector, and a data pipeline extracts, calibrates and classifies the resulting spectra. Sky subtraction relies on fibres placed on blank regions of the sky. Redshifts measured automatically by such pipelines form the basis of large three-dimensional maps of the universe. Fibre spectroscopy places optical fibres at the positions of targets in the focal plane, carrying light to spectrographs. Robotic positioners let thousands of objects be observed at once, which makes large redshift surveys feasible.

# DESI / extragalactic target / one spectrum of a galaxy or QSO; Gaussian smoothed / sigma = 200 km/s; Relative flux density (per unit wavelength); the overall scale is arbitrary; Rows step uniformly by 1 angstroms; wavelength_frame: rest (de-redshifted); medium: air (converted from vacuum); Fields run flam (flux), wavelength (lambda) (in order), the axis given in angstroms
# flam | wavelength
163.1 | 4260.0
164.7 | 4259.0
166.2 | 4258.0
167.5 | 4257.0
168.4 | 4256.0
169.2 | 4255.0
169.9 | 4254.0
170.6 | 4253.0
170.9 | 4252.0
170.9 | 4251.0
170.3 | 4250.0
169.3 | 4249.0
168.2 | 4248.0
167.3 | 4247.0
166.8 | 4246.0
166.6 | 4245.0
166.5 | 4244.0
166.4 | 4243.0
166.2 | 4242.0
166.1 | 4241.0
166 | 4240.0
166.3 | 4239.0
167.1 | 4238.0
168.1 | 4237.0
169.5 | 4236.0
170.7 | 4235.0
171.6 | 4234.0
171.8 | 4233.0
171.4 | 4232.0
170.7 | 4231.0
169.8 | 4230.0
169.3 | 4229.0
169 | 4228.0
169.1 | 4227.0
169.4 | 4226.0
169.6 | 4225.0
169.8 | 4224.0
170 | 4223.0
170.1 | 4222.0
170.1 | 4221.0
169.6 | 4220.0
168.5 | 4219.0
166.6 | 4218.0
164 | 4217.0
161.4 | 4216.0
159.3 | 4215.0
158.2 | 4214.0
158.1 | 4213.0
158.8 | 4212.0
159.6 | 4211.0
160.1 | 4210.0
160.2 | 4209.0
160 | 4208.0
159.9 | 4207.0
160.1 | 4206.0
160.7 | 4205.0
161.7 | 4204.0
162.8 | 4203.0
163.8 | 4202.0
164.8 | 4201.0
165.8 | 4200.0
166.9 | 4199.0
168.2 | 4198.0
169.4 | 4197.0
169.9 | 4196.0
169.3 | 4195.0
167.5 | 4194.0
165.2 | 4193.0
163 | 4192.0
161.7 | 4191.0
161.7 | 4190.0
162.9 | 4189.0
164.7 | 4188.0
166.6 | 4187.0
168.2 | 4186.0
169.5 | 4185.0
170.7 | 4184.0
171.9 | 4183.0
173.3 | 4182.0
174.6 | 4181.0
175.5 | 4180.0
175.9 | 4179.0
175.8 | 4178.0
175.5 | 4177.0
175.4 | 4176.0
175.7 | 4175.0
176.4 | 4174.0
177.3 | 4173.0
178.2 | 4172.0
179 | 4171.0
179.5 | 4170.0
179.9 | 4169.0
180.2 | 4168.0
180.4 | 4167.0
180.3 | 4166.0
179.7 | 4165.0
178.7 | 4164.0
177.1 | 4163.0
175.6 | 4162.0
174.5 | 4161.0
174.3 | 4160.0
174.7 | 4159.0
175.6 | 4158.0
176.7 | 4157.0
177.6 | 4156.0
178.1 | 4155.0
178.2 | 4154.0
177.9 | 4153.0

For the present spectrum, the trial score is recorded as 6.69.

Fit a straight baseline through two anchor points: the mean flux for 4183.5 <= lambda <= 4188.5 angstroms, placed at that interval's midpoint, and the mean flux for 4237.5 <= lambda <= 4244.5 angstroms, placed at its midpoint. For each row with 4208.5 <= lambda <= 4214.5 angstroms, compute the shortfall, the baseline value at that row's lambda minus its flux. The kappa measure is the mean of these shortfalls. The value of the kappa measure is 8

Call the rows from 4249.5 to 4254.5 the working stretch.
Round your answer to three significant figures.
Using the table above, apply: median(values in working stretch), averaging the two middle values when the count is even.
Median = 171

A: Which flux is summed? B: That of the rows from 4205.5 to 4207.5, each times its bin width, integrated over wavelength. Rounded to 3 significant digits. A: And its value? 320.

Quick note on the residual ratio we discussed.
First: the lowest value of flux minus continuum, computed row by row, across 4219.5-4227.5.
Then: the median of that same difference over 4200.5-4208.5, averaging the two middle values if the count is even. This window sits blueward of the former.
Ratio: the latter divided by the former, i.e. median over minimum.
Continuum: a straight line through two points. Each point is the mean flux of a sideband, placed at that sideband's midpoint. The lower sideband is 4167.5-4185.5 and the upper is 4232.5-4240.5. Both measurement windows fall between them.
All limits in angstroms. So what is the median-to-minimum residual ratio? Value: 10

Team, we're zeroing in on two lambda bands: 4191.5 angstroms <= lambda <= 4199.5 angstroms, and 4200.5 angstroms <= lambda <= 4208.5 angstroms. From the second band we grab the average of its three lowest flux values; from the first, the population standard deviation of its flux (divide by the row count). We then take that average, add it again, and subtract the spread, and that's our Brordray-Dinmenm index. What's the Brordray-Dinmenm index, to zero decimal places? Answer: 318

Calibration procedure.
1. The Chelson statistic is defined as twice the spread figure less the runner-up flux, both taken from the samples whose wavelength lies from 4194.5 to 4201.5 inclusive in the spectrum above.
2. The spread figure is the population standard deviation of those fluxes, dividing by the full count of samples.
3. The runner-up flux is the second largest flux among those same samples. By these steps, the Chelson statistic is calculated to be -165.8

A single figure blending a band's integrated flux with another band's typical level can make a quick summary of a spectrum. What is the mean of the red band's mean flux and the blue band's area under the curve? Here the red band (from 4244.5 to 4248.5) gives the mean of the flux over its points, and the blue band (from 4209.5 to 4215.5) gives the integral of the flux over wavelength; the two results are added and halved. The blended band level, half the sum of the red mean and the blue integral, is 561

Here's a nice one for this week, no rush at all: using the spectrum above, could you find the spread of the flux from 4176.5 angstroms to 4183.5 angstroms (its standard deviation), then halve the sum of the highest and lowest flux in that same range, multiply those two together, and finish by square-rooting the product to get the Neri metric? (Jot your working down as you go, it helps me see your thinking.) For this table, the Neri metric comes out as 16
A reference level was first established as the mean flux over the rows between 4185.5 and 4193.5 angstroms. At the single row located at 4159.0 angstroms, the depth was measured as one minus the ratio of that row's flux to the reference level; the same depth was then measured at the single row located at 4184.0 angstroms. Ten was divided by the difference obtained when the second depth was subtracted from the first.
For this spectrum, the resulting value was -411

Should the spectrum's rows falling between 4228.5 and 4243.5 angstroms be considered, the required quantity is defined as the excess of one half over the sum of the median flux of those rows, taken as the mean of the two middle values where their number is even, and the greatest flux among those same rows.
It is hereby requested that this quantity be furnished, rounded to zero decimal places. -341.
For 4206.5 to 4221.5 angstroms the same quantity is -330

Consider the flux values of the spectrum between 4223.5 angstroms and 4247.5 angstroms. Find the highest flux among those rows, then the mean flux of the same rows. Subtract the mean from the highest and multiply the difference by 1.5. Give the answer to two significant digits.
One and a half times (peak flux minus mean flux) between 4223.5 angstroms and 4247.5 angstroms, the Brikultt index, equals 4.9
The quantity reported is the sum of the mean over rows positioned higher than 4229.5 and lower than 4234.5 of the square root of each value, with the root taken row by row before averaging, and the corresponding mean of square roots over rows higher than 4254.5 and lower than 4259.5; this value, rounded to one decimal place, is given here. 26.0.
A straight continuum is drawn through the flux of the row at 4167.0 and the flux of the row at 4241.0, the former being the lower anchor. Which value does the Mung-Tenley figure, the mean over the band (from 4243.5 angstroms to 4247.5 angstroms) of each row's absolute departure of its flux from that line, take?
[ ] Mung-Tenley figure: 2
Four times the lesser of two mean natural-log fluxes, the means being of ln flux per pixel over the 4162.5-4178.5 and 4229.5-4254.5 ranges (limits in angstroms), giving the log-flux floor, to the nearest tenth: 20.5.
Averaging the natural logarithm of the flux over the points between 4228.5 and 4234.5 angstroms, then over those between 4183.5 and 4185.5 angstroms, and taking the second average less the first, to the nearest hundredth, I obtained 0.00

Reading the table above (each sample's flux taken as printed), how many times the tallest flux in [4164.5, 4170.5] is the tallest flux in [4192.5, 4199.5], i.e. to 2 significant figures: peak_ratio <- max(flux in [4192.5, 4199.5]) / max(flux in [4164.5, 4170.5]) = 0.94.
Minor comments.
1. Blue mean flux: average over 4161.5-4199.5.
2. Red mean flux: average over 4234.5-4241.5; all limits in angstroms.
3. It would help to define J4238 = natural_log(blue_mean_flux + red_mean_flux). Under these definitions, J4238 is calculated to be 5.830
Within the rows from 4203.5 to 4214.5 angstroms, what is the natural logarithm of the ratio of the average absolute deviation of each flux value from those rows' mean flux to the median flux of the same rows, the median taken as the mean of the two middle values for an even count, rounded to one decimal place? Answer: -5.3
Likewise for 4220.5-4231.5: -6.1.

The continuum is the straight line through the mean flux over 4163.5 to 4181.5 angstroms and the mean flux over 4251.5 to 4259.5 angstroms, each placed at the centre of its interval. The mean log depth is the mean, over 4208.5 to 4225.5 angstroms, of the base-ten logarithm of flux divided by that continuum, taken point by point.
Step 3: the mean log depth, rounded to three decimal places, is -0.022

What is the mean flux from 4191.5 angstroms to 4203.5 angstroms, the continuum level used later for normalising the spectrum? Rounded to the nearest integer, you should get 166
